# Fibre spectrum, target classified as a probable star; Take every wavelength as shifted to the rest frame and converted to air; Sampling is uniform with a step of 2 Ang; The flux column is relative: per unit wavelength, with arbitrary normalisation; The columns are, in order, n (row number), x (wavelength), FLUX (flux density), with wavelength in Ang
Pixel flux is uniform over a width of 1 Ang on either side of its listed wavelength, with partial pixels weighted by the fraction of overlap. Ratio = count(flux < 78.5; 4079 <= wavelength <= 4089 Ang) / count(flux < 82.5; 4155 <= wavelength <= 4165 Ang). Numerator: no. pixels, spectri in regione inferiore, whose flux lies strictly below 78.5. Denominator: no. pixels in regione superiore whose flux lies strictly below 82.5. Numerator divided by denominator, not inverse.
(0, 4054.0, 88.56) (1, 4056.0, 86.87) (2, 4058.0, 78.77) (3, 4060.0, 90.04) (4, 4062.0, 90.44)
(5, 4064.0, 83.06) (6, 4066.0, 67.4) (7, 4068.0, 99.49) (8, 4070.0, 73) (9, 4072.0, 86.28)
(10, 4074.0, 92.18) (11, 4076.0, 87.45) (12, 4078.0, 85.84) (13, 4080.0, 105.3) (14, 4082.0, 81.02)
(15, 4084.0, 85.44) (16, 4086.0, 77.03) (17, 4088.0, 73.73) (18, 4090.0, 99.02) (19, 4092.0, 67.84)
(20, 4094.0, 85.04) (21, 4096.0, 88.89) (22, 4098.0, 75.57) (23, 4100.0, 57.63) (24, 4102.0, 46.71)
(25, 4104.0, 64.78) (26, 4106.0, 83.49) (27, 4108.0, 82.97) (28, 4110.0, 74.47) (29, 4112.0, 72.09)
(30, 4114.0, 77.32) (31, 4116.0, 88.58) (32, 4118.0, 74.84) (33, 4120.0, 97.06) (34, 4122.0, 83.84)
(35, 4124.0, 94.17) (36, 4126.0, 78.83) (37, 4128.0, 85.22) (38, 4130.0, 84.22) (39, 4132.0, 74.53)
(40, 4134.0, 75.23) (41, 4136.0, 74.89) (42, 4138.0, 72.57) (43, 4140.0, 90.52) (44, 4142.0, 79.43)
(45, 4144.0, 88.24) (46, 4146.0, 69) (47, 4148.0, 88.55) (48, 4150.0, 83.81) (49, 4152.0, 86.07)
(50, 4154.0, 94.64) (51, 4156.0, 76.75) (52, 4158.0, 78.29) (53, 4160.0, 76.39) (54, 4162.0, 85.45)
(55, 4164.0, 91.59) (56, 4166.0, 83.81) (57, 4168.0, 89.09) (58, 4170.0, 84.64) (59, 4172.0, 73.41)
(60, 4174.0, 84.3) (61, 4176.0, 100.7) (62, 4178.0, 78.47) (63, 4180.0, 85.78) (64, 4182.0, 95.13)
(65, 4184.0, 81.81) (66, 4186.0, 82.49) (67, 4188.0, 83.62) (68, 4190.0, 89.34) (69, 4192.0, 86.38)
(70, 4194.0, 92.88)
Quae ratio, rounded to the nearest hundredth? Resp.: 0.67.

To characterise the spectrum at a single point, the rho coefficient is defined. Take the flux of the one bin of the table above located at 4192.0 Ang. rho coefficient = 86.38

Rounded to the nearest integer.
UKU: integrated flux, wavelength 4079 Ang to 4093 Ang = 1179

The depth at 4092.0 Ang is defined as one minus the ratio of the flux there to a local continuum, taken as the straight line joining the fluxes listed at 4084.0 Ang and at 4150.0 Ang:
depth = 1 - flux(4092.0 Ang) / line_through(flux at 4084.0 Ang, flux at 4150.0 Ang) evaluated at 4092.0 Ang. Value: 0.20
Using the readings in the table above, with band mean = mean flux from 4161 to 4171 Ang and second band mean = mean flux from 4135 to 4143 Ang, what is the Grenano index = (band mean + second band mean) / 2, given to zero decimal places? 83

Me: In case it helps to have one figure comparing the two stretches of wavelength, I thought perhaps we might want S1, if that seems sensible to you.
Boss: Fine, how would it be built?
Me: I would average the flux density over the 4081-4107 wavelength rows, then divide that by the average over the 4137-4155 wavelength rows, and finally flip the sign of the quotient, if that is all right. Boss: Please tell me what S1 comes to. -0.91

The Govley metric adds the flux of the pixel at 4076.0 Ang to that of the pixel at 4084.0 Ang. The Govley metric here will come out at 173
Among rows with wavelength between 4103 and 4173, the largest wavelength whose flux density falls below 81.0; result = 4172.0 Ang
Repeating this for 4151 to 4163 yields 4160.0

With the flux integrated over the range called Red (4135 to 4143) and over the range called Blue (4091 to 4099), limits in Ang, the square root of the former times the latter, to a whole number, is 635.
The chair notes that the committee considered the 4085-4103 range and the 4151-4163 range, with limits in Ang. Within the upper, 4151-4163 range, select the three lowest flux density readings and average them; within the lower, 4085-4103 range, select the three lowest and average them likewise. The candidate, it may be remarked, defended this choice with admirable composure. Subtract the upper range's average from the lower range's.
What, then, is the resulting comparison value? -20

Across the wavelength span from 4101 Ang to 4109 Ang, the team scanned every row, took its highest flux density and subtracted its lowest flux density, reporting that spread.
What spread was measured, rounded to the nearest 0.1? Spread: 36.8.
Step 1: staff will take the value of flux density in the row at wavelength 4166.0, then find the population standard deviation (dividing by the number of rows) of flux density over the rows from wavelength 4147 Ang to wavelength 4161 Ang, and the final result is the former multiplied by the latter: 530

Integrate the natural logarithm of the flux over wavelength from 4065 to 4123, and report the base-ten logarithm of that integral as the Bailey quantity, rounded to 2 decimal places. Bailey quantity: 2.40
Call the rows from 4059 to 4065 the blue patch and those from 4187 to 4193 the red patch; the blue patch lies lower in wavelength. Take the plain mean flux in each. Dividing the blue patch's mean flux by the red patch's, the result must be 1.02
